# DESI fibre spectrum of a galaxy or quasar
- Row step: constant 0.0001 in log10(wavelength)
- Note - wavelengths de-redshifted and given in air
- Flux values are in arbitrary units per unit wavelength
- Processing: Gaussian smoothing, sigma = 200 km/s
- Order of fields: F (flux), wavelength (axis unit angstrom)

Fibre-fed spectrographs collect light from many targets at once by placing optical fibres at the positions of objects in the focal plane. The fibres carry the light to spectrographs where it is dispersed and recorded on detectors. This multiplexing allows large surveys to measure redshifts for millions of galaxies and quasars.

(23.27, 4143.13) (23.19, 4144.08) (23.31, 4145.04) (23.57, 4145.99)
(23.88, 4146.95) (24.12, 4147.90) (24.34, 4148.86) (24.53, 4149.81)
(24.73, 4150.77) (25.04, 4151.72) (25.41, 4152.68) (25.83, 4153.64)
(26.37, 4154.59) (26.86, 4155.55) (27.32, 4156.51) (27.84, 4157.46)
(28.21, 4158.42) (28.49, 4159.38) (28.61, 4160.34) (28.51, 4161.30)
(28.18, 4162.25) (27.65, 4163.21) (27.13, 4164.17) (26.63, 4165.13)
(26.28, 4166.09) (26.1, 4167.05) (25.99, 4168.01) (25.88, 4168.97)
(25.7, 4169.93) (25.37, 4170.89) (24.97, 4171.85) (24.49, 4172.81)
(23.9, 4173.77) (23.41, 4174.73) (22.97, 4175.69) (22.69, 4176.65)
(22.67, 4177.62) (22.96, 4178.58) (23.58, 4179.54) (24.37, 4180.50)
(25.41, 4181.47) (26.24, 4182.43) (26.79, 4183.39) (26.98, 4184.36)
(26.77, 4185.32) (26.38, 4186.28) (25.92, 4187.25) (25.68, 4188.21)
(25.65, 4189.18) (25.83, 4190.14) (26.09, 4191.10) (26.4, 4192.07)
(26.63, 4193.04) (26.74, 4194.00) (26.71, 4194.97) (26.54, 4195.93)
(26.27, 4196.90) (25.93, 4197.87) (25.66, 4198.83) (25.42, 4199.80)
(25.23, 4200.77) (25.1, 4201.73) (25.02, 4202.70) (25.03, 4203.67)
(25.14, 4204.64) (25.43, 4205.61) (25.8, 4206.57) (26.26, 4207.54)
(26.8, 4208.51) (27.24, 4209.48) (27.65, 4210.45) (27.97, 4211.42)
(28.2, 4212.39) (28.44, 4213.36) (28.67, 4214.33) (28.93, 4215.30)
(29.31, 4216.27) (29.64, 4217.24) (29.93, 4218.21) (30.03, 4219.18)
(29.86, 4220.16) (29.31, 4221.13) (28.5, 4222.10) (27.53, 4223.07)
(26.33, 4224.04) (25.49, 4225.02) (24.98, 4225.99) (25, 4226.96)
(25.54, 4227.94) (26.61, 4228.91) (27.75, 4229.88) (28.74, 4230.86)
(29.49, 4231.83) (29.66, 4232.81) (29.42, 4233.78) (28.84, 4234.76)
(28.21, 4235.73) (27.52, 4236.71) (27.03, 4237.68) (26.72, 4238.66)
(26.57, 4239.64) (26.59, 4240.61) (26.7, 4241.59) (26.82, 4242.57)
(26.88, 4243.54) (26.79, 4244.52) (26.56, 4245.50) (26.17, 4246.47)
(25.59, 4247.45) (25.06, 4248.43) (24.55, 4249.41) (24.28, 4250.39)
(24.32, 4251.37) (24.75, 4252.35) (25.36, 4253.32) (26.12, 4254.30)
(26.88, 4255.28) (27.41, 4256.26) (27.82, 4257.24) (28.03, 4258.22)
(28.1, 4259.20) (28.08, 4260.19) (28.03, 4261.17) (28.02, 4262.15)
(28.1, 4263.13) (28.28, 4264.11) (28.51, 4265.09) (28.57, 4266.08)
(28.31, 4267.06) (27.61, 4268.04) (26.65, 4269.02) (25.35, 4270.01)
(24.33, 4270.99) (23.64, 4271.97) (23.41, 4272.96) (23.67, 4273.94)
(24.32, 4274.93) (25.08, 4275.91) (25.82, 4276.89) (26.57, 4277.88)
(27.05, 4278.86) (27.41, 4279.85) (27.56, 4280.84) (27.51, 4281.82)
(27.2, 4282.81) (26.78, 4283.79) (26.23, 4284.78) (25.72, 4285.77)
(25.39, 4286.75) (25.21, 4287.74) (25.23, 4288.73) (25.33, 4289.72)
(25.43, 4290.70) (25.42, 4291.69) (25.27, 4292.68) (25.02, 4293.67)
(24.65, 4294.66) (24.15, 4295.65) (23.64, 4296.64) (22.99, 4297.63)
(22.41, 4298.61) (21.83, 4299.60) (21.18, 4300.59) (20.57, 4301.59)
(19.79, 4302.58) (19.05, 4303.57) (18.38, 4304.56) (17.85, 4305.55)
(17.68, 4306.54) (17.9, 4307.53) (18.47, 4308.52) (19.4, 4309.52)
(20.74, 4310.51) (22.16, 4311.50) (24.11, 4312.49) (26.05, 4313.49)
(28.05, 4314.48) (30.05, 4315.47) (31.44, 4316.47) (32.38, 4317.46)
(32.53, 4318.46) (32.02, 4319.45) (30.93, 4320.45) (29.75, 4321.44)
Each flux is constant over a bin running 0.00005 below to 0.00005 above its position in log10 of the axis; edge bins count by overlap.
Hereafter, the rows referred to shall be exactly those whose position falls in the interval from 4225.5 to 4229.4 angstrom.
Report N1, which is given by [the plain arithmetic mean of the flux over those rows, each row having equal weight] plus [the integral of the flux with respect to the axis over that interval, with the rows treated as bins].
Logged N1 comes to 125.3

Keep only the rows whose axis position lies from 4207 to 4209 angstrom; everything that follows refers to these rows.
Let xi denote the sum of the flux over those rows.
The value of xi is 53.1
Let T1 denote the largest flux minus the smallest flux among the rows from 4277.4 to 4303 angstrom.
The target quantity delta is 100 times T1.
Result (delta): 777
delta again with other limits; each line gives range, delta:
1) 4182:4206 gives 196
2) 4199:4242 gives 505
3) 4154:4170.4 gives 291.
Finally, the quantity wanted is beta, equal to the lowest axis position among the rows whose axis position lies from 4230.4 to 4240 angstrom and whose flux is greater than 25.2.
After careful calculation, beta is 4230.86 angstrom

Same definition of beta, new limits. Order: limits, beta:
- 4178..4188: 4181.47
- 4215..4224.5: 4215.30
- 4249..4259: 4253.32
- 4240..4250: 4240.61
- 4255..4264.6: 4255.28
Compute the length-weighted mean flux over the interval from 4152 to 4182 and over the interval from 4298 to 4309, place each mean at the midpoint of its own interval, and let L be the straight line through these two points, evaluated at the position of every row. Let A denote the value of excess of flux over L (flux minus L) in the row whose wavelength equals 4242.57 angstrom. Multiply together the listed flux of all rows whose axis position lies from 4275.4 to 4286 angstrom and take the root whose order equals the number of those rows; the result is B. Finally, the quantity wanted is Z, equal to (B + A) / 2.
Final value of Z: 15.5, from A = 4.5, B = 26.62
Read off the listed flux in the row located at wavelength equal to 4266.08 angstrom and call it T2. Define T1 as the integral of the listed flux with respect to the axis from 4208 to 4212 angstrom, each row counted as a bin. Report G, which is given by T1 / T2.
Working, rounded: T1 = 110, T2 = 28.57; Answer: 3.8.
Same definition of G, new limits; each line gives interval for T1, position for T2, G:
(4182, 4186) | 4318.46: 3.3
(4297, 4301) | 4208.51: 3.3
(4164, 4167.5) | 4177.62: 4.1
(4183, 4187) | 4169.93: 4.1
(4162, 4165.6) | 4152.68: 3.9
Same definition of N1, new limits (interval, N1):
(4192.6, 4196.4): 128.1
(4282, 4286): 132.8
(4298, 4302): 107.8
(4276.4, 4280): 122.6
